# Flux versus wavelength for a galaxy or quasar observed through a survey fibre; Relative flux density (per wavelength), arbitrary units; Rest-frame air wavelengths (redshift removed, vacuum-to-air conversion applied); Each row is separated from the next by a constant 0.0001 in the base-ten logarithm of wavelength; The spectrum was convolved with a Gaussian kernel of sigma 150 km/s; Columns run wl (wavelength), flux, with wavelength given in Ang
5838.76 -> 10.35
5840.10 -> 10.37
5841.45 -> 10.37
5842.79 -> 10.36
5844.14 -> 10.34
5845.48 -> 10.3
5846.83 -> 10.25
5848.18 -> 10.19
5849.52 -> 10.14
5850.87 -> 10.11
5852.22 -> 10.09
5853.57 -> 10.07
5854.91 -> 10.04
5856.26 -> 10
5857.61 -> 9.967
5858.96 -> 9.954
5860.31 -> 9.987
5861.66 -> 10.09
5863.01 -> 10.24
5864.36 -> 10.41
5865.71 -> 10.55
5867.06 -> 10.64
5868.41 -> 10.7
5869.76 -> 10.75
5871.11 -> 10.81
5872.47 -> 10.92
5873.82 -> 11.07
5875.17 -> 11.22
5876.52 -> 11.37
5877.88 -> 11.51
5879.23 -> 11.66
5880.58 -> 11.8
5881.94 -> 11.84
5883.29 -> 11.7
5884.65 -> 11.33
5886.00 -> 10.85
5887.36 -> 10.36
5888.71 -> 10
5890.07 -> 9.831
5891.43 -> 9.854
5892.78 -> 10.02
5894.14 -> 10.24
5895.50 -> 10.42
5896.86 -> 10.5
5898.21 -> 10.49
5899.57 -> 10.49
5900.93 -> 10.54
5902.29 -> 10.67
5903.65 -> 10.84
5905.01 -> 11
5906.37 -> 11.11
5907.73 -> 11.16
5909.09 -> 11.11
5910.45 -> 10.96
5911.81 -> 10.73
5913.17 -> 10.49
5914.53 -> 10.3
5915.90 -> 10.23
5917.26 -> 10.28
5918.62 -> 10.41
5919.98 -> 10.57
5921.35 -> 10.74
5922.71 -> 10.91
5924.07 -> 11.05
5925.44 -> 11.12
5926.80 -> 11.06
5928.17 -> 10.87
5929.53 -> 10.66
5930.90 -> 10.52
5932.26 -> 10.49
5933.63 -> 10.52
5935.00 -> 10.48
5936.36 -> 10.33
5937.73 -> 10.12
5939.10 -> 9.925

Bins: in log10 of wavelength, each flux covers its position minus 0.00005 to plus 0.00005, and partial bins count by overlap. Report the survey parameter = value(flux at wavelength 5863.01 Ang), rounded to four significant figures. 10.24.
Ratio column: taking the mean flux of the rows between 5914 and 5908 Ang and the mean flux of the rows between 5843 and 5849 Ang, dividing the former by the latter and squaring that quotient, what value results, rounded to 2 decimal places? 1.11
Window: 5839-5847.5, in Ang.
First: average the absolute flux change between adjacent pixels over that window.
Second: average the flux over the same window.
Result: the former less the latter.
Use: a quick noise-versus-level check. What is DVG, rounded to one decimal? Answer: -10.3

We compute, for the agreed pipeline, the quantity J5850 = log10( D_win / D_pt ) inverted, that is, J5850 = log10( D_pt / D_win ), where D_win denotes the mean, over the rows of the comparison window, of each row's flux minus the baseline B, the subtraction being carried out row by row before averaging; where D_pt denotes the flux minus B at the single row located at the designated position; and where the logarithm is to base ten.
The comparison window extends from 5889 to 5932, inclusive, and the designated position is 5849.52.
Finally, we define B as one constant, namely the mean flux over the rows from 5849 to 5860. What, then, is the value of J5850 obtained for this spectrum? -0.8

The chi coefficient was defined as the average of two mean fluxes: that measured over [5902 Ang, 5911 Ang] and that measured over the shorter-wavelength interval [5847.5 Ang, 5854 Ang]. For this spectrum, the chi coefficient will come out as 10.55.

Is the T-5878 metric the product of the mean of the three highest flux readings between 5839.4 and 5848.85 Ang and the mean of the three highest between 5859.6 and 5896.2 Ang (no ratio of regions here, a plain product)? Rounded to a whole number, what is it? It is 122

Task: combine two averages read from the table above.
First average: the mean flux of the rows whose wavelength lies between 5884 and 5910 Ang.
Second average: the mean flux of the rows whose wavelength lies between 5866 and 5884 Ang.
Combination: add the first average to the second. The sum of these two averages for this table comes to 21.8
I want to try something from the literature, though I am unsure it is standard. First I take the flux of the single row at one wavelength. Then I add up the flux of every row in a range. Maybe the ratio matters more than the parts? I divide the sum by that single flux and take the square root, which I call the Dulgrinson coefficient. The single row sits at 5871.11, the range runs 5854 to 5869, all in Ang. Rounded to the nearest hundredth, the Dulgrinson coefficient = 3.23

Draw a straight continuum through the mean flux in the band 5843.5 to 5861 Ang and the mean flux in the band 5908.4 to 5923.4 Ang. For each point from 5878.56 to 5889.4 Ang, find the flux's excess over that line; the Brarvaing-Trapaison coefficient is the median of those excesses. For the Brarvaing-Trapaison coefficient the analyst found 1.15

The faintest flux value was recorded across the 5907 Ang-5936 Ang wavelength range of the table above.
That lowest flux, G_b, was 10.23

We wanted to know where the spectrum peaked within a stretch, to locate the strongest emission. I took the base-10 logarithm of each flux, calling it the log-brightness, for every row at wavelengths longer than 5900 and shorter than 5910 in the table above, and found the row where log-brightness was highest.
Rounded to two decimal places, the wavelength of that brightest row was 5907.73 Ang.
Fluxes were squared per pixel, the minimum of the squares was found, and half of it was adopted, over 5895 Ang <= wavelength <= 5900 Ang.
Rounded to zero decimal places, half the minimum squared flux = 54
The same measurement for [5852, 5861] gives 50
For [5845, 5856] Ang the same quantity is 50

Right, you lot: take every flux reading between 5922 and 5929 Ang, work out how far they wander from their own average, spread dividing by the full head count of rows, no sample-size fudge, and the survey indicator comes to 0.10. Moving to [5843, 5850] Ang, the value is 0.07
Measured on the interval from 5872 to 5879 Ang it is 0.21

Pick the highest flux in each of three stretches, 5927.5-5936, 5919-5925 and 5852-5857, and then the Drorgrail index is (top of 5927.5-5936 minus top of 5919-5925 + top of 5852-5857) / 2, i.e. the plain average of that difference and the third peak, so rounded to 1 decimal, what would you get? 5.0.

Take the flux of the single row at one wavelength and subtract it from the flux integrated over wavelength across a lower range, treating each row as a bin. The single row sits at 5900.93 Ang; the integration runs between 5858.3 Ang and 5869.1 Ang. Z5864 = 101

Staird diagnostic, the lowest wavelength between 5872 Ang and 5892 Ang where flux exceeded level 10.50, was 5872.47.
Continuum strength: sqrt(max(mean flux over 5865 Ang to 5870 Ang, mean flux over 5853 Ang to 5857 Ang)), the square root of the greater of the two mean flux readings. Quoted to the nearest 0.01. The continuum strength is 3.26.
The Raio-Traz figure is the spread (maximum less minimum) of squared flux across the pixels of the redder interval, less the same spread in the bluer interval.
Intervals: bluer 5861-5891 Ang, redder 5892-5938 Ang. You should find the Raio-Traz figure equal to -19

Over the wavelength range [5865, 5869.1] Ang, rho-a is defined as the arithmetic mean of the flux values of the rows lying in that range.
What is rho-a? 10.6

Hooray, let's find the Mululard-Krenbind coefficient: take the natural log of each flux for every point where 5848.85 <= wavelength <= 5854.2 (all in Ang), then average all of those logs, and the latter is 2.31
